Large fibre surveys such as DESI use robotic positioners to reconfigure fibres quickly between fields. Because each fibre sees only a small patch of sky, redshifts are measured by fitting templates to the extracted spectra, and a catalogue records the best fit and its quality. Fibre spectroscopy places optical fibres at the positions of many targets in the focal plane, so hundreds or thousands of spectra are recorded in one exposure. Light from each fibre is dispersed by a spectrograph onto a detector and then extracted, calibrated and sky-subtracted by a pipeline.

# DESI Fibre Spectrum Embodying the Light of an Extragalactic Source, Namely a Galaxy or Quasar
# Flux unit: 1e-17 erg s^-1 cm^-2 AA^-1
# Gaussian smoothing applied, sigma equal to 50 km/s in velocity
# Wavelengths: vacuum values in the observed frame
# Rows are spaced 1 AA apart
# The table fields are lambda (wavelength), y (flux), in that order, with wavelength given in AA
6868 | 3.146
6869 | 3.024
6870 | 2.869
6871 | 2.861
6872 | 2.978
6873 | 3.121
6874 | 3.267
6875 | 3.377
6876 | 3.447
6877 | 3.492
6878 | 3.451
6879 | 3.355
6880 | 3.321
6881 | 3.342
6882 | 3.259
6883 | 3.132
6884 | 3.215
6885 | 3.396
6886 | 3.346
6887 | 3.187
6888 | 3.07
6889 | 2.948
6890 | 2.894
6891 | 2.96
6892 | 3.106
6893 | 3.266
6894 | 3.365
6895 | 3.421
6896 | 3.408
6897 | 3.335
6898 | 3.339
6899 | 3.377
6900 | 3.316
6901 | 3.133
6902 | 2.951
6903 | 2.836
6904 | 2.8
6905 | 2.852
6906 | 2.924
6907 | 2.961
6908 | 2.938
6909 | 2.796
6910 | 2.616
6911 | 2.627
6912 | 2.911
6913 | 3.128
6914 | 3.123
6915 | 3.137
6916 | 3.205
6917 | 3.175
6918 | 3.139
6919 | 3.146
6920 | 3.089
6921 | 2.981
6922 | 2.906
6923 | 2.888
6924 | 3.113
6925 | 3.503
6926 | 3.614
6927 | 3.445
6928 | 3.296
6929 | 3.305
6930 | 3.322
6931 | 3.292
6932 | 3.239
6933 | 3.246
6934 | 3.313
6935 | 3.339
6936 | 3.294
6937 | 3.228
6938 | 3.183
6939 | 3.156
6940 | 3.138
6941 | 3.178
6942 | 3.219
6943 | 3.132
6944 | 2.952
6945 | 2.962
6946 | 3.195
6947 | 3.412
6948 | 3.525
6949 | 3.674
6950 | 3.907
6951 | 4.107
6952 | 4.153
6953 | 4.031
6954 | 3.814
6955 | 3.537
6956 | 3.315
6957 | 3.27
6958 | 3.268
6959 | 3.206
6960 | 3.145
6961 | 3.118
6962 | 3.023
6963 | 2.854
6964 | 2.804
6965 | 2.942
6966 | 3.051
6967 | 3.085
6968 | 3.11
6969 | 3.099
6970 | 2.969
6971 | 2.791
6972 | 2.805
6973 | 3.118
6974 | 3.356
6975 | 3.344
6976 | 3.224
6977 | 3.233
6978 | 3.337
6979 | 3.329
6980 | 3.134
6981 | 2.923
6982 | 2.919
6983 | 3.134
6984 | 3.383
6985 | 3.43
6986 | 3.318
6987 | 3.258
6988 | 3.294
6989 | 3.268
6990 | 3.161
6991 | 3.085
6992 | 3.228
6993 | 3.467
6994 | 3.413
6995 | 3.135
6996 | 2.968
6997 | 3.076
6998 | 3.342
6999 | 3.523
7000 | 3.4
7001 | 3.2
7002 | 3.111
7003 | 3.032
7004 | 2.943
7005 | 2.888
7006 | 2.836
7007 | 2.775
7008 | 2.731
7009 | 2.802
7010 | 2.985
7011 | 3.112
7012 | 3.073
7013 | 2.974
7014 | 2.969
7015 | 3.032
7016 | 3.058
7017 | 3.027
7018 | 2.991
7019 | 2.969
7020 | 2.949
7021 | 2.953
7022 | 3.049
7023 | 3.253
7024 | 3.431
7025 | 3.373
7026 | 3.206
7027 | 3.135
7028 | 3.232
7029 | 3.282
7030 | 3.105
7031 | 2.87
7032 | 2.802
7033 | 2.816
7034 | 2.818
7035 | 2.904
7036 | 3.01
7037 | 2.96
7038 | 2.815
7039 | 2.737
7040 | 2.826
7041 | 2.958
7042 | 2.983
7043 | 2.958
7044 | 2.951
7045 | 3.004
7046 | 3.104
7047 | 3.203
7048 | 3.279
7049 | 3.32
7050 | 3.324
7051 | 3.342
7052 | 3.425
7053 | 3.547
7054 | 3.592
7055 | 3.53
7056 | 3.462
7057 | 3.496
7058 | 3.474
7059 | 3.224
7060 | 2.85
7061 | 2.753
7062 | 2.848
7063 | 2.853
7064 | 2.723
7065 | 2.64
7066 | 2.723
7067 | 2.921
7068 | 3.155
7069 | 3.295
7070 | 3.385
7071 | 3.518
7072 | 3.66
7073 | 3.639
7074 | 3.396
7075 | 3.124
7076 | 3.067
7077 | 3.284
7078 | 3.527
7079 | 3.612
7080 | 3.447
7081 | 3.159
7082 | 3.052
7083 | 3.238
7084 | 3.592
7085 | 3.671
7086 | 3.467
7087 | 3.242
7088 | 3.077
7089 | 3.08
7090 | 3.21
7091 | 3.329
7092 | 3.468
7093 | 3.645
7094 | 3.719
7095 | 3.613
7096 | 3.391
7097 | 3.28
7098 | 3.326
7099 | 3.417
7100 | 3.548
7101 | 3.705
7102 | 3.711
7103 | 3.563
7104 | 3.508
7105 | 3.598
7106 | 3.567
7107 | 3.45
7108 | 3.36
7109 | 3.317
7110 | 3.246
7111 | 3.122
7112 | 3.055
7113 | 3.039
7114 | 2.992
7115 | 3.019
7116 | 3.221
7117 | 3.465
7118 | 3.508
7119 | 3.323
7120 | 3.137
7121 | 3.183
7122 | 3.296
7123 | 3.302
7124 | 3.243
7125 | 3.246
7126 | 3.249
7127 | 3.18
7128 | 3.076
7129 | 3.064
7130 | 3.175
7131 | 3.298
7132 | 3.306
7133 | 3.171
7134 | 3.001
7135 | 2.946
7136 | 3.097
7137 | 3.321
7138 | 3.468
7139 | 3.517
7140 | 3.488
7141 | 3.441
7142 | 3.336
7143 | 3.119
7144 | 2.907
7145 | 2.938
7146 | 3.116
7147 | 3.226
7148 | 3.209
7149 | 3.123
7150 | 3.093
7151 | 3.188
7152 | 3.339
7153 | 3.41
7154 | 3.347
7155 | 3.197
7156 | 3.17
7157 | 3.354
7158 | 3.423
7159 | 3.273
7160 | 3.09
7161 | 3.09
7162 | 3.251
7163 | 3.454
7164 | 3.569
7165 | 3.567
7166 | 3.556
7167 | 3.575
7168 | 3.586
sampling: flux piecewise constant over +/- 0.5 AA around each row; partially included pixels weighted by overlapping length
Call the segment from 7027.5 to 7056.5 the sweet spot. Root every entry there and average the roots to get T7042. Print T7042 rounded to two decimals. 1.76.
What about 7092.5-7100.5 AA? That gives 1.87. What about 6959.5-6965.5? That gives 1.73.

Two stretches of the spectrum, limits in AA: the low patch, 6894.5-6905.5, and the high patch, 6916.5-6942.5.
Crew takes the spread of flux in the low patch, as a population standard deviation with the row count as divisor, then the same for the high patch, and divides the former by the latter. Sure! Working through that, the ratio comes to 1.5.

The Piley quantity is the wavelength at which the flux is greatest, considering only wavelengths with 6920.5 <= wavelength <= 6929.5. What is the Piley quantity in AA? 6926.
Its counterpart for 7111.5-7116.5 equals 7116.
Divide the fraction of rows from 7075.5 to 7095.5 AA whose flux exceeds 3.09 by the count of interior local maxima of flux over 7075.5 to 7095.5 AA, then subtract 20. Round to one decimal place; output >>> -19.7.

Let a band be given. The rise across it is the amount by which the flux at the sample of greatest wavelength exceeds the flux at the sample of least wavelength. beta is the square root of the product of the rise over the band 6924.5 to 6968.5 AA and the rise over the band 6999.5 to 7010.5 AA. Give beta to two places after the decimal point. 0.40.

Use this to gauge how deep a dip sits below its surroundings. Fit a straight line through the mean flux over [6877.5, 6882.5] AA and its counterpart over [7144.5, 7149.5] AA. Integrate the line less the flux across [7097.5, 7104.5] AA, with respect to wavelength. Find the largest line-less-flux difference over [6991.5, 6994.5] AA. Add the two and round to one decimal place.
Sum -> -2.6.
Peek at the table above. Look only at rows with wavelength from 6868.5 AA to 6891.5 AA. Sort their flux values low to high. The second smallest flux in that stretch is 2.869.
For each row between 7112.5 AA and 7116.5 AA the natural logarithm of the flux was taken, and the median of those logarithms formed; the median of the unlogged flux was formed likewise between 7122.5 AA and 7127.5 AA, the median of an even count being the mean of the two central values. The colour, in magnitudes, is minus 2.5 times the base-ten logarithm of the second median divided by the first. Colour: -1.17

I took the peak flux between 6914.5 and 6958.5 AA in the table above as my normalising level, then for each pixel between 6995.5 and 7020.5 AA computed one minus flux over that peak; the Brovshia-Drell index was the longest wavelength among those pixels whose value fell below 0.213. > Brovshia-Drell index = 7000 AA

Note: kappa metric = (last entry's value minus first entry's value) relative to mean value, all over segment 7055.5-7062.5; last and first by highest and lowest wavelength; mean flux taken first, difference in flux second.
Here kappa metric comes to -0.19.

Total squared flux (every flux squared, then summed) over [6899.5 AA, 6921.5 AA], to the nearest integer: 197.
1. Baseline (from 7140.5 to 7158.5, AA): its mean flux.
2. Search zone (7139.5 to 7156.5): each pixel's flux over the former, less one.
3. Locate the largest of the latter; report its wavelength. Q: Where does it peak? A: 7140 AA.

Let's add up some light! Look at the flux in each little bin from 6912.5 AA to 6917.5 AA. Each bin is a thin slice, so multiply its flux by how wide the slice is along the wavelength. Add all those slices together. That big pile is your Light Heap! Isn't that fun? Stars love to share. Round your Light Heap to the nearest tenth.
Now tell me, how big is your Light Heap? 15.8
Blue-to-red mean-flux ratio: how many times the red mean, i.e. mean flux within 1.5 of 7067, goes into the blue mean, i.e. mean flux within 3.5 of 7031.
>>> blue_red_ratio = 1.02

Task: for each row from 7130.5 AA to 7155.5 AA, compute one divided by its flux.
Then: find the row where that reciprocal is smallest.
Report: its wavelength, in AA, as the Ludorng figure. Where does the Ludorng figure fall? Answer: 7139 AA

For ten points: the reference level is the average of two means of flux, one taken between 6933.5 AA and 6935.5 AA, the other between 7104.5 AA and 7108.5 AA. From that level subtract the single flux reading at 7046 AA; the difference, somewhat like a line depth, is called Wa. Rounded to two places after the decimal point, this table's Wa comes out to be 0.31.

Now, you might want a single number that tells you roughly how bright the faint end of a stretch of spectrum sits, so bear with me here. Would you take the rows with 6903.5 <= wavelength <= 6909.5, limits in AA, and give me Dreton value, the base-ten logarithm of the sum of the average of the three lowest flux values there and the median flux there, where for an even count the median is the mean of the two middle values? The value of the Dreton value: 0.756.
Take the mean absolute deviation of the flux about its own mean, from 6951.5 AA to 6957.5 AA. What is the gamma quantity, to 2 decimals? 0.31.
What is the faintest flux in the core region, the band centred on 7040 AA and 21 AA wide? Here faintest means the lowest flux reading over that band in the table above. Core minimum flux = 2.737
